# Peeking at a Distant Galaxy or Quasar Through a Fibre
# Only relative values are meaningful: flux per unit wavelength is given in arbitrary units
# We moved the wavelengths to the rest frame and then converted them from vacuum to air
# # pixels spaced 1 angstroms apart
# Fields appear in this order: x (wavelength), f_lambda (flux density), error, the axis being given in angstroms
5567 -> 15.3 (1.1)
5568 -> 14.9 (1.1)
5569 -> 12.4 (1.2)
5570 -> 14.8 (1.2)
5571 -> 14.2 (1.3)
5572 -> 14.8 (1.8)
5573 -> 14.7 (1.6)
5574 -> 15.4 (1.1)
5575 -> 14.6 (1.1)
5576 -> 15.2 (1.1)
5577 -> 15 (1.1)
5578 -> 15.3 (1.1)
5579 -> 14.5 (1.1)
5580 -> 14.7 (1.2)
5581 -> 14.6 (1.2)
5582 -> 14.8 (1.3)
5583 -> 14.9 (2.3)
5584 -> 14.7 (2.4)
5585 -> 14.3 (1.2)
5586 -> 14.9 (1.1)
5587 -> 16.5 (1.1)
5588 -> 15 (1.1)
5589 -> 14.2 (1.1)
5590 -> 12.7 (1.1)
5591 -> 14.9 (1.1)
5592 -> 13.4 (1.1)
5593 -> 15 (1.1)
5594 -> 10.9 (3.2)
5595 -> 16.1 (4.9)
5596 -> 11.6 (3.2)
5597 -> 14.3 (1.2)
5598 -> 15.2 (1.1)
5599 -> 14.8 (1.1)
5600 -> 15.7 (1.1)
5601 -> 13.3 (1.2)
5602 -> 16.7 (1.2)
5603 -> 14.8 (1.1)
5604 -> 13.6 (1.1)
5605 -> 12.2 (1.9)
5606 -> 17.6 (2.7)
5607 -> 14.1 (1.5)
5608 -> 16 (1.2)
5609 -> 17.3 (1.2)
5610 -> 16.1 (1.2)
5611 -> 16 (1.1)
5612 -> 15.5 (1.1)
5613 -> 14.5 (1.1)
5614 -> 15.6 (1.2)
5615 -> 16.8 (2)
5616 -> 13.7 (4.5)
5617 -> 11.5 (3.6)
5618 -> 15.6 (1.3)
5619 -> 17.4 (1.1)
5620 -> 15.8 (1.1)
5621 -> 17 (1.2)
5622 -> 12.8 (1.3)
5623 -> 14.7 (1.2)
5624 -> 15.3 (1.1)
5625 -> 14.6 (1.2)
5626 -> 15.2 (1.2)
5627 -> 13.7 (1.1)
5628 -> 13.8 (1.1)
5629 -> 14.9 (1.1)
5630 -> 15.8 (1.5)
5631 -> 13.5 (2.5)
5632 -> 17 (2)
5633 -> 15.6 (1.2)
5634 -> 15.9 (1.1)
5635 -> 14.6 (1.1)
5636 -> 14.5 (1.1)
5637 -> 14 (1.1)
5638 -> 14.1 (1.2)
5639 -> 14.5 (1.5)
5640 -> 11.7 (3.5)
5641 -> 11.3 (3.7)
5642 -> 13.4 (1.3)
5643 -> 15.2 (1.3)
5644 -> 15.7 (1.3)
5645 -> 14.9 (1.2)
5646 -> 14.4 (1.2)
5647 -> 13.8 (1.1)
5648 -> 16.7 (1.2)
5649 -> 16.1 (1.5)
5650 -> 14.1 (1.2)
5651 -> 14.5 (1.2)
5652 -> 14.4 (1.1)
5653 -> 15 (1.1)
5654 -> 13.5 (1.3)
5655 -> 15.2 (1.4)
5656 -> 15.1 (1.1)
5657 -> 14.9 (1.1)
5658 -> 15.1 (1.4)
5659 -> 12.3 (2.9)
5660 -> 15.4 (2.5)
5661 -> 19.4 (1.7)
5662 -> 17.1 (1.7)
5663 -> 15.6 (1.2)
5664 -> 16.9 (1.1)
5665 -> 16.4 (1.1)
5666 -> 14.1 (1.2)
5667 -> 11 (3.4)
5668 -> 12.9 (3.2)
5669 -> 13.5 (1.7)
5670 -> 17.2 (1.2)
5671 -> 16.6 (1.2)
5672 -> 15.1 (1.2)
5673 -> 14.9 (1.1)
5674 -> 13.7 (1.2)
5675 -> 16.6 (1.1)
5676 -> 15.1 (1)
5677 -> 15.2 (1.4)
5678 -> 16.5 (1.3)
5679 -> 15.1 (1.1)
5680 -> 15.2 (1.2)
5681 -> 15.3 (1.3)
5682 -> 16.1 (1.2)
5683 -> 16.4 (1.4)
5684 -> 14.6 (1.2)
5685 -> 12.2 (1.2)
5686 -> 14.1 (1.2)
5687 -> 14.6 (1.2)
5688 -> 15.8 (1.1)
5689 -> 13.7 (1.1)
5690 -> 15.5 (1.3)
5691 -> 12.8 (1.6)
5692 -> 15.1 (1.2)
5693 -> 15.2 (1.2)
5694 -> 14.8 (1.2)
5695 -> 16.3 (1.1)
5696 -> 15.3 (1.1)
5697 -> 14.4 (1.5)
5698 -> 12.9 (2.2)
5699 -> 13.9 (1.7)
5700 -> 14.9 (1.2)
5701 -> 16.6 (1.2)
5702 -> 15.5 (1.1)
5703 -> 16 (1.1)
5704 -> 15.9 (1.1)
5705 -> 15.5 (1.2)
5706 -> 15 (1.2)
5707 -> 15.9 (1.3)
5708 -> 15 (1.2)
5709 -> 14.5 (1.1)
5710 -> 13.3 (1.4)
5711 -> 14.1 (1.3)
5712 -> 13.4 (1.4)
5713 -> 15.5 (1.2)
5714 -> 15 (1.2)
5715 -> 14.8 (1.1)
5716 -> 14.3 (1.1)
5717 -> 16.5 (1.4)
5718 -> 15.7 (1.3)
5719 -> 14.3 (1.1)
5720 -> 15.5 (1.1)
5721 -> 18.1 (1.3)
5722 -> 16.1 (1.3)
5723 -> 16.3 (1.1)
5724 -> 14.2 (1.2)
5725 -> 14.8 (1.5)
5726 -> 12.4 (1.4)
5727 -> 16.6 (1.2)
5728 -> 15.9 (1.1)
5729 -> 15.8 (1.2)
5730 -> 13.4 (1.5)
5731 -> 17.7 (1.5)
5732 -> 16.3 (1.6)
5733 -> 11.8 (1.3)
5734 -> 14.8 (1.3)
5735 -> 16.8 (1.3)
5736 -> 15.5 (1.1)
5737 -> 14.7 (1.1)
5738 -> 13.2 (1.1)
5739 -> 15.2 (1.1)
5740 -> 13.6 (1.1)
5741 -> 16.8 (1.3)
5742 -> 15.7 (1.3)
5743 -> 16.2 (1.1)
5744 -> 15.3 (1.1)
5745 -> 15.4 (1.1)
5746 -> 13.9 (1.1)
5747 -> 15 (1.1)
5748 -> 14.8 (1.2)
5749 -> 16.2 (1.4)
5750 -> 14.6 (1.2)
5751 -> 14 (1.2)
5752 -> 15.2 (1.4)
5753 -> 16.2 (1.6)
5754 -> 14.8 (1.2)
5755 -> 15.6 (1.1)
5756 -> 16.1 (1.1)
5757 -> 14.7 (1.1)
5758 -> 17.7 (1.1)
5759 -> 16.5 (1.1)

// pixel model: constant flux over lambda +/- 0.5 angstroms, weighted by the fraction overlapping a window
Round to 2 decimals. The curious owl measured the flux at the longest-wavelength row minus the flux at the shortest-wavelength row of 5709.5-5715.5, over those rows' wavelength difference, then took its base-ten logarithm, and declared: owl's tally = -0.52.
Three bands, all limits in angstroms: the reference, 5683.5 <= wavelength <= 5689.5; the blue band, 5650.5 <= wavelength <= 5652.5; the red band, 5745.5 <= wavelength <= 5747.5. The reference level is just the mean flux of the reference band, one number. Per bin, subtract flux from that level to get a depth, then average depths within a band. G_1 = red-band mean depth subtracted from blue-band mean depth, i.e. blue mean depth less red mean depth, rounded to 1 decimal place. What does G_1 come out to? 0.0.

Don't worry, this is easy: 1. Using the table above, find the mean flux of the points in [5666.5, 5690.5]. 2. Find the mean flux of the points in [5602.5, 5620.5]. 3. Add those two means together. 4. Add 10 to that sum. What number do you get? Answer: 40.1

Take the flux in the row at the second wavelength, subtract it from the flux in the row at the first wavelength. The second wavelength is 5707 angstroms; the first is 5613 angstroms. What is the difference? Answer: -1.4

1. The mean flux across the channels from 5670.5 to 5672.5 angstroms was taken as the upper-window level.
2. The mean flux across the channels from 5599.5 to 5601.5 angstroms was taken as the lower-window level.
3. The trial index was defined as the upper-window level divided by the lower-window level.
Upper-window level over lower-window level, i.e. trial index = 1.09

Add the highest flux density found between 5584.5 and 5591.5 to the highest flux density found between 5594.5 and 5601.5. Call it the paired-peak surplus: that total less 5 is 27.6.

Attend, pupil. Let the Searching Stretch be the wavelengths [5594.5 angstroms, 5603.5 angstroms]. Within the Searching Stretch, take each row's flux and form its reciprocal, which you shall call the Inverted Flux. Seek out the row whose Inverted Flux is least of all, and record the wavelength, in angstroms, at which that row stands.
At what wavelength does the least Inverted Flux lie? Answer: 5602 angstroms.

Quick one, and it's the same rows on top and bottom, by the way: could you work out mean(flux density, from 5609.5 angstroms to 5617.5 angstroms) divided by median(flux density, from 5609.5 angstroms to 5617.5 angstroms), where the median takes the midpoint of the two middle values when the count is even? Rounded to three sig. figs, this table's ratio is 0.962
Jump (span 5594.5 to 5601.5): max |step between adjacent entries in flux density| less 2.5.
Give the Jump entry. 2.0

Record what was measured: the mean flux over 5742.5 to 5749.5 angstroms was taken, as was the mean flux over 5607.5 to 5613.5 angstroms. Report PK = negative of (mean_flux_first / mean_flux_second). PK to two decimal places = -0.96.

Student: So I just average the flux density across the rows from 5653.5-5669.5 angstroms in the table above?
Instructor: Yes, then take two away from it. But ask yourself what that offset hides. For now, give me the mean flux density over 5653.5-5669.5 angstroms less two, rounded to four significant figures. 12.90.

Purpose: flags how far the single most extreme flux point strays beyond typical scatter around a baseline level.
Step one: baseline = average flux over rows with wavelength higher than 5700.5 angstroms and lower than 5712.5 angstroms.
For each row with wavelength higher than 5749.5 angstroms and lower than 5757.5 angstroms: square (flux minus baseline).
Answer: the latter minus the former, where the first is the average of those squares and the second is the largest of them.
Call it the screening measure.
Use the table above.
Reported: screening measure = 1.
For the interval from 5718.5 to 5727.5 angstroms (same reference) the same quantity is 7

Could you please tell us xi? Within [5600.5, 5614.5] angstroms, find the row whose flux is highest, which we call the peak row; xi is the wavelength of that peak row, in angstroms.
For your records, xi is 5606 angstroms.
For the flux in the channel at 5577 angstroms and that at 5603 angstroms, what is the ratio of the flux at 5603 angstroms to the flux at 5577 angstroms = 0.99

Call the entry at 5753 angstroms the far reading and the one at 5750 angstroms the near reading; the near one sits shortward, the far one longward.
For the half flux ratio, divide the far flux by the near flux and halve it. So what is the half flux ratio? 0.55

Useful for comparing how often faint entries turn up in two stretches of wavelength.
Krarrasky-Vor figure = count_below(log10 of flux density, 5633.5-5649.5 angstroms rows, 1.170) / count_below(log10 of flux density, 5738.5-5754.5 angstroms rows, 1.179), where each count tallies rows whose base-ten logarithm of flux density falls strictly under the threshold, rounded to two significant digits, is 1.4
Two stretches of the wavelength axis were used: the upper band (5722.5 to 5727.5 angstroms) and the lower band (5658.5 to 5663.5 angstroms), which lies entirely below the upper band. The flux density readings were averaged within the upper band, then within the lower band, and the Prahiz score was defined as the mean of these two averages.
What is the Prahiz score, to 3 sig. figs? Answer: 15.4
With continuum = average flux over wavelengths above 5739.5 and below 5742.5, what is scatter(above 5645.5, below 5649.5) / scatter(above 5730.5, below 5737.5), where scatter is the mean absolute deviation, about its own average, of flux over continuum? 0.8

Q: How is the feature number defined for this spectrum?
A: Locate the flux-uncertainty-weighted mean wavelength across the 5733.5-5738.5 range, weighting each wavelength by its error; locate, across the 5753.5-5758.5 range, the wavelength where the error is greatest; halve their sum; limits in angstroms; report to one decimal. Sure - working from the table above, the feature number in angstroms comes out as 5744.9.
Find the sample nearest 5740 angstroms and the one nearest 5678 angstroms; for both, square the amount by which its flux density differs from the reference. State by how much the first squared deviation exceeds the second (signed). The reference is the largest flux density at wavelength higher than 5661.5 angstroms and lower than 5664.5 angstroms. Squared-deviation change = 12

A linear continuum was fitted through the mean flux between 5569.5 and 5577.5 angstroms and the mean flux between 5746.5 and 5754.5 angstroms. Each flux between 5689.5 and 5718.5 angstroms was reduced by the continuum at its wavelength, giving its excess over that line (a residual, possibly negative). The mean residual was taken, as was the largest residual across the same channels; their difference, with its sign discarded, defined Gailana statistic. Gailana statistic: 1.7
